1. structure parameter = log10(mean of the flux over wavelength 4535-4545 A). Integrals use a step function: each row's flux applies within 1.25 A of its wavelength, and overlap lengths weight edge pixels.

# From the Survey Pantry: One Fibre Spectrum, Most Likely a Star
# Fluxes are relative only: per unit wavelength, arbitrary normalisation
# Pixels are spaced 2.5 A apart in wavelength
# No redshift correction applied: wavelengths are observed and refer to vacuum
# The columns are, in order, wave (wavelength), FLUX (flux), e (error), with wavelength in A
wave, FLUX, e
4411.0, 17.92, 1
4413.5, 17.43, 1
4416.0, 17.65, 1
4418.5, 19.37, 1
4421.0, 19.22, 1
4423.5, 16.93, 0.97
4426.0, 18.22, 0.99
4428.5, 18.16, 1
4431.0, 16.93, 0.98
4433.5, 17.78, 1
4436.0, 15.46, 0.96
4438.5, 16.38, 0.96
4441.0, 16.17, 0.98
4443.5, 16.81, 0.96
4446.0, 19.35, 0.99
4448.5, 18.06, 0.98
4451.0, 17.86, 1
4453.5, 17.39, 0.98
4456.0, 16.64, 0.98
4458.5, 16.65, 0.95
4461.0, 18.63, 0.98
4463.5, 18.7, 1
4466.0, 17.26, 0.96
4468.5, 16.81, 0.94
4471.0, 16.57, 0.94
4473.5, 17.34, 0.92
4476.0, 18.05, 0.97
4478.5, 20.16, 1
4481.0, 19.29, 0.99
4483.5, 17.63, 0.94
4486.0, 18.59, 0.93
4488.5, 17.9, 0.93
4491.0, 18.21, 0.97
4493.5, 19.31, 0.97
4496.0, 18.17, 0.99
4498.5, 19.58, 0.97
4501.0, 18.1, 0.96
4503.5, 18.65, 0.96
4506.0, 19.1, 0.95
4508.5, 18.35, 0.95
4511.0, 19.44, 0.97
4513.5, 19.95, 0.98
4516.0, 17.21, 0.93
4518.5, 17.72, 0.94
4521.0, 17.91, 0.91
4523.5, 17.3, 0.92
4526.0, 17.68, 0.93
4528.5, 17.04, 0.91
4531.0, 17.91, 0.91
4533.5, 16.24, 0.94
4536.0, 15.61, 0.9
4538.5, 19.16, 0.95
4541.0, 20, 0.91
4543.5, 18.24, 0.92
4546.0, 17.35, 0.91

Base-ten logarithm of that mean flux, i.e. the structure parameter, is 1.26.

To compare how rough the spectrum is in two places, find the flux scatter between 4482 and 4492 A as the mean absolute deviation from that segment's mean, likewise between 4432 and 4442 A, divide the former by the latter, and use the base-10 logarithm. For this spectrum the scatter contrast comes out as -0.3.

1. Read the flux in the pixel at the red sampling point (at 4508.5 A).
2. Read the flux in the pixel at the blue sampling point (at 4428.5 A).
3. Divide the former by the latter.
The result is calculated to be 1.01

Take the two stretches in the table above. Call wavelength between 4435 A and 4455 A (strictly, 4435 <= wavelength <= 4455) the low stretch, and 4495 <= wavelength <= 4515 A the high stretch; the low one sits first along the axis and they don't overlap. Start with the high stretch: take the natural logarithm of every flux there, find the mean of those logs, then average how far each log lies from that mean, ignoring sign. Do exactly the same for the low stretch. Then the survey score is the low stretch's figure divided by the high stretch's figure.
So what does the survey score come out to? 1.80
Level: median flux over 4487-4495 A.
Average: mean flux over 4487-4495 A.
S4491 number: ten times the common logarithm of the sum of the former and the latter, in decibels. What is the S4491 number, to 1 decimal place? 15.6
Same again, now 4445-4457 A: 15.5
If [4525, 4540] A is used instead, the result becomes 15.4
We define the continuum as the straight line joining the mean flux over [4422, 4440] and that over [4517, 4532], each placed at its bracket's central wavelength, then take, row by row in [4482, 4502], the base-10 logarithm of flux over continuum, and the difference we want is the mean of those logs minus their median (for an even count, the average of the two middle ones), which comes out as 0.006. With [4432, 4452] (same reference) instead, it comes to -0.003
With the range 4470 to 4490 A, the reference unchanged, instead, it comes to 0.005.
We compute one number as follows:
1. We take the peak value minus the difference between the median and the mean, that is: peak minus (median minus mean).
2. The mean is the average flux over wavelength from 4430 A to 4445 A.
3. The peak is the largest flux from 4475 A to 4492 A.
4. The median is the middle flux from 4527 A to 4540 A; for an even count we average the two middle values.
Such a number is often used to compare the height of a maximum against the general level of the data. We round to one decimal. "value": 19.7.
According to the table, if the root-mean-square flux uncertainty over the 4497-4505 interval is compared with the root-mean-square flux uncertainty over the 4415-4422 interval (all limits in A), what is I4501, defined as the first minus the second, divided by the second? -0.037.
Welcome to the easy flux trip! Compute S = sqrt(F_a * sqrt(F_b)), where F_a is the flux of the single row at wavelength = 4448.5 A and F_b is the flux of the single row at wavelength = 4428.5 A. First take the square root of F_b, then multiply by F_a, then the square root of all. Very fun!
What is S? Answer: 8.8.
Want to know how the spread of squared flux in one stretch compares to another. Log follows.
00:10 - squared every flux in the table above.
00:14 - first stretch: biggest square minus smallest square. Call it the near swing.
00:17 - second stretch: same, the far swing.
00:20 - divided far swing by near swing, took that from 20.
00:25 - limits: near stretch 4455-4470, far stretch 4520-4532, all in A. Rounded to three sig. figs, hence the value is 19.6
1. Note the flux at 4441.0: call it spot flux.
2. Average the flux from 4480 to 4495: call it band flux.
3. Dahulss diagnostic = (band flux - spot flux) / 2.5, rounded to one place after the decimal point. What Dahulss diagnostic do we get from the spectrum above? 0.9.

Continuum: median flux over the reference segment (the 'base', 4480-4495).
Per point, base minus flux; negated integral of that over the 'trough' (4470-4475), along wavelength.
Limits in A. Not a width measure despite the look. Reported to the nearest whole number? -7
